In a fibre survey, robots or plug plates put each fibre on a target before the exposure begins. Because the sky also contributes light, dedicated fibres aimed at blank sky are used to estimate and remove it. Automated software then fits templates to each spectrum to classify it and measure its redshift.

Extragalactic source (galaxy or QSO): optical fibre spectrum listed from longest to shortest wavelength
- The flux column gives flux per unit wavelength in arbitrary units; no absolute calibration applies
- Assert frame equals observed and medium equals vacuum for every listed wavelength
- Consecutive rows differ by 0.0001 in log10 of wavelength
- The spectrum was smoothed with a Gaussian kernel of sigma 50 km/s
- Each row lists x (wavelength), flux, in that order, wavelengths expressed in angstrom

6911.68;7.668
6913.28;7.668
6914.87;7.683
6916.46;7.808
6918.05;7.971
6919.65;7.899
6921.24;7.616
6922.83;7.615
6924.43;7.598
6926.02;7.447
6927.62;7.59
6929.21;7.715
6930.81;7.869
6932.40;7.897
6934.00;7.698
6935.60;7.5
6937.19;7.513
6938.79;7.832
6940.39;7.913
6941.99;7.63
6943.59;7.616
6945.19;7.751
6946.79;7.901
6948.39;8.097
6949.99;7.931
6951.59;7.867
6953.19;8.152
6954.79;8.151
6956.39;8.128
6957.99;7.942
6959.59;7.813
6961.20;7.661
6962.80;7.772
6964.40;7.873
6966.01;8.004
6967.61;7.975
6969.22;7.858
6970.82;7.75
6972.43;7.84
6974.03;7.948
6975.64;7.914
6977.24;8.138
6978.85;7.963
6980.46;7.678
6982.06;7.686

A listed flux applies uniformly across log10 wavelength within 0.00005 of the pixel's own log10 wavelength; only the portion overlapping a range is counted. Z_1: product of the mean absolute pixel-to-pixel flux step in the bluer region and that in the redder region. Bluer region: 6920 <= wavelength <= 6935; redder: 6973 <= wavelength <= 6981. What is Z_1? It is 0.0184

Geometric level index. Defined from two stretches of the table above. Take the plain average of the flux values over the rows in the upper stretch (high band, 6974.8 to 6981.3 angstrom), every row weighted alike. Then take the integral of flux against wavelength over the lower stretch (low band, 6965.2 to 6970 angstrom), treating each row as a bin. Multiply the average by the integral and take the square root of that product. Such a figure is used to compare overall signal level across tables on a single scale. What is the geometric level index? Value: 17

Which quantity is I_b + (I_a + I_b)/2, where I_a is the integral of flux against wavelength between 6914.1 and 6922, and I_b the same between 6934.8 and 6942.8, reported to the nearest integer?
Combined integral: 123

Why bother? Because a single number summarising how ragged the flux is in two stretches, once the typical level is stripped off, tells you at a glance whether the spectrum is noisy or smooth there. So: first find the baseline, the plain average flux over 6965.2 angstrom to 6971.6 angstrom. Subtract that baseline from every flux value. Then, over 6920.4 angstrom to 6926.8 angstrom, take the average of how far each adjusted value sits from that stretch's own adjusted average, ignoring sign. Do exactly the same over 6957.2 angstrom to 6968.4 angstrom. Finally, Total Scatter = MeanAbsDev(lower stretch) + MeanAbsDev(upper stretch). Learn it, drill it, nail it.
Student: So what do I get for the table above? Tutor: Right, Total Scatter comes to 0.16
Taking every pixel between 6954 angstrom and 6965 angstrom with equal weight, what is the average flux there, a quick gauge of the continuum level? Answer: 7.91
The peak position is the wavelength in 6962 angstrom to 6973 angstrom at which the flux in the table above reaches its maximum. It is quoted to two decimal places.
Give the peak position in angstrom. 6966.01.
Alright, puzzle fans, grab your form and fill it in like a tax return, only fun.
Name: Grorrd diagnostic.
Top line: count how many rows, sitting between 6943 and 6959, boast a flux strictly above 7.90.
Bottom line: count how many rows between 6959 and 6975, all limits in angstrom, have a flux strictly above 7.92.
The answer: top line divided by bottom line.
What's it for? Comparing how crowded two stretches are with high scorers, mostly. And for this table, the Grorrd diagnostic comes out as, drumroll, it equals 2.3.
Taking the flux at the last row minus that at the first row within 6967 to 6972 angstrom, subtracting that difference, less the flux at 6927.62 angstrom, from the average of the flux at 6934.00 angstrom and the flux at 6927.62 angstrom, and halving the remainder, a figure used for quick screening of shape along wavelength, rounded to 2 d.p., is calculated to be 7.73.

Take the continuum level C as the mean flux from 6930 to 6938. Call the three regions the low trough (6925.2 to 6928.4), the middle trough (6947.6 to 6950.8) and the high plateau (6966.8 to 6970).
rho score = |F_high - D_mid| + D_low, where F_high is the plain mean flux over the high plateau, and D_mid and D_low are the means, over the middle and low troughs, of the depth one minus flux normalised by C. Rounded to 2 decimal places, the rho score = 7.98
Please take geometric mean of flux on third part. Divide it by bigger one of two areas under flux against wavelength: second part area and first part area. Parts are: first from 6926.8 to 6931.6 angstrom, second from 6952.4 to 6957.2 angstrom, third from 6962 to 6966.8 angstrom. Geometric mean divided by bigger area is 0.201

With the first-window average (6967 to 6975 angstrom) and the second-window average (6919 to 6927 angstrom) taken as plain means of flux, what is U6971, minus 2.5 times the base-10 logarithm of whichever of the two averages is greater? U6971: -2.24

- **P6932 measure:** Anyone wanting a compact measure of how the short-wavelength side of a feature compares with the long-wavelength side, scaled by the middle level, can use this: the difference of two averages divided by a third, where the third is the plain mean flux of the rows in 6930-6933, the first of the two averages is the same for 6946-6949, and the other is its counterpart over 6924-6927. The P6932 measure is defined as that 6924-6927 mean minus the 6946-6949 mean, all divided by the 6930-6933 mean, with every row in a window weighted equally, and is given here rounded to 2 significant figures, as -0.060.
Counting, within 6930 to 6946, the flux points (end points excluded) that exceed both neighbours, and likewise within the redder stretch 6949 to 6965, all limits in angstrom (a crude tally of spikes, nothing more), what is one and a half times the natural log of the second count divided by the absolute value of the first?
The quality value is -1.0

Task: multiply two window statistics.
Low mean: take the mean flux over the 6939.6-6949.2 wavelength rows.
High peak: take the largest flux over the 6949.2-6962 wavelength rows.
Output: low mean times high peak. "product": 63.7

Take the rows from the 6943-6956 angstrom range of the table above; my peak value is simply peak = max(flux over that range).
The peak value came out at 8.152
